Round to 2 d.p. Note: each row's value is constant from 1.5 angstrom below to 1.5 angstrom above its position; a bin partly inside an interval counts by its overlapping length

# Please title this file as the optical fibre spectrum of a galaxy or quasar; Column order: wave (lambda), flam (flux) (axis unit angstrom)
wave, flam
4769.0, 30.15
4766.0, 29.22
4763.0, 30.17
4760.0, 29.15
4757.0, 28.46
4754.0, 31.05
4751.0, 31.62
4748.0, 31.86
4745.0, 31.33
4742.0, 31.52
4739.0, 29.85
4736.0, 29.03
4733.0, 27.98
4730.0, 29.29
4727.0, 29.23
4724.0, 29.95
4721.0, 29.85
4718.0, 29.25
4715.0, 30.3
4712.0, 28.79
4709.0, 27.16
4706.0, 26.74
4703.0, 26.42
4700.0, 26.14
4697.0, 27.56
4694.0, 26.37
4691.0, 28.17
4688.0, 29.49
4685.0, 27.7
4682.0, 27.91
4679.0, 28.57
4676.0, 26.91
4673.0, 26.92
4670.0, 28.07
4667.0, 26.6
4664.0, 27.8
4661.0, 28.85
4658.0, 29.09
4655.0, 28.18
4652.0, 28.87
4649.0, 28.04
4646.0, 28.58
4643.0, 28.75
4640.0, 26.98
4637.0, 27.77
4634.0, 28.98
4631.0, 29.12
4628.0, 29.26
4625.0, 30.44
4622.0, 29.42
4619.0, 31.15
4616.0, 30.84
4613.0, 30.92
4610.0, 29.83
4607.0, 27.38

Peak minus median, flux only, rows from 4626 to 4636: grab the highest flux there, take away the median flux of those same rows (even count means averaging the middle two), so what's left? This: 0.14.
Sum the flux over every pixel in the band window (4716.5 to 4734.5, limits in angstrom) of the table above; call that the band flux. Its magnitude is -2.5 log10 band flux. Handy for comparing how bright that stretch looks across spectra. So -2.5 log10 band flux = -5.61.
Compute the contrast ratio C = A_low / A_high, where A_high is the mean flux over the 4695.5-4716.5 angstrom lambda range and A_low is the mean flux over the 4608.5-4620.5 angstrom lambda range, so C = 1.11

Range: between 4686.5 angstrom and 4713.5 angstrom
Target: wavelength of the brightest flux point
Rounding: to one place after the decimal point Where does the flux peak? 4688.0 angstrom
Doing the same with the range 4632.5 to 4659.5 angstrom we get 4658.0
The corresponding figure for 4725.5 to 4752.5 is 4748.0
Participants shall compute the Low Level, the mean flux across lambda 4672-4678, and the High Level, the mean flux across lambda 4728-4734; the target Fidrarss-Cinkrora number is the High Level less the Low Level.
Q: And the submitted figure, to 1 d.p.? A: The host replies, 1.7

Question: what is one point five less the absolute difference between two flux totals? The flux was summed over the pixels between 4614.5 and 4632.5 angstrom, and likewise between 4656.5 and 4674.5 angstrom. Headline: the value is -11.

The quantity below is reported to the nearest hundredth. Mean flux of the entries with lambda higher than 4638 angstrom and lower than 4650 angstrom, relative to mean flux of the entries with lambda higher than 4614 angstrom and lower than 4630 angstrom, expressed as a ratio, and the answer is 0.93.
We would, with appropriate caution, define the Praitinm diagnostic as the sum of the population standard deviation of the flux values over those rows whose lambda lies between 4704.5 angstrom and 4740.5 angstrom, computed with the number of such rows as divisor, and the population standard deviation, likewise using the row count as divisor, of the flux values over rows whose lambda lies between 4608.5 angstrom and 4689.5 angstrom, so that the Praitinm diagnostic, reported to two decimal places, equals 2.29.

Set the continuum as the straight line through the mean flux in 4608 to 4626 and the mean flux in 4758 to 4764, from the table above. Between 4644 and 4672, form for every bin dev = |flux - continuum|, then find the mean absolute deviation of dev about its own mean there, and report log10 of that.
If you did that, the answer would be -0.28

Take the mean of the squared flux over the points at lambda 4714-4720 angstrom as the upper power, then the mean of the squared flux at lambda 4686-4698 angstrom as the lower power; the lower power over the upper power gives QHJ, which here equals 0.88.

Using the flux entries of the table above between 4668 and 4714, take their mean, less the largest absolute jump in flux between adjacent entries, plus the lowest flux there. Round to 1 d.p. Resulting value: 51.9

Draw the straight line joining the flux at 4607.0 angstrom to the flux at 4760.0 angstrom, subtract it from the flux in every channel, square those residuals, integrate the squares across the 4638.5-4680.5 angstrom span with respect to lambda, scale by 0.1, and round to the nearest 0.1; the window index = 3.2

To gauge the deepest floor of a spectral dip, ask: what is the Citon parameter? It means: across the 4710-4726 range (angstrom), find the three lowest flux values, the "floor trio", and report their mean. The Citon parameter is 29.3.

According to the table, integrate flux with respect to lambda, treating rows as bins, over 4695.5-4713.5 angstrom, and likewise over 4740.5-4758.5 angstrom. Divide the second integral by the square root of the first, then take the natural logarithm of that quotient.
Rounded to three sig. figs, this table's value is 3.23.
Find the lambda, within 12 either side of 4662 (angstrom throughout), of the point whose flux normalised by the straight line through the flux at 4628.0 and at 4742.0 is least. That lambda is 4667.0 angstrom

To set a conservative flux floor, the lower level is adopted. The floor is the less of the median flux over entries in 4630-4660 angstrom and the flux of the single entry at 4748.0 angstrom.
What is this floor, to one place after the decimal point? 28.7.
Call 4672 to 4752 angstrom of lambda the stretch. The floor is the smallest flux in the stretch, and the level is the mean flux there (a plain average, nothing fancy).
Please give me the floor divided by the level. 0.910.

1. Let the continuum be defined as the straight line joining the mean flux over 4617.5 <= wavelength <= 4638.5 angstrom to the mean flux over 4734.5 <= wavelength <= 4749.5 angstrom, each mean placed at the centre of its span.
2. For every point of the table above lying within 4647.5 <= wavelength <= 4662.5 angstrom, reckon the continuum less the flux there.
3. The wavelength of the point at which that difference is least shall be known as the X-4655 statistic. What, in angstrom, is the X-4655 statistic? 4658.0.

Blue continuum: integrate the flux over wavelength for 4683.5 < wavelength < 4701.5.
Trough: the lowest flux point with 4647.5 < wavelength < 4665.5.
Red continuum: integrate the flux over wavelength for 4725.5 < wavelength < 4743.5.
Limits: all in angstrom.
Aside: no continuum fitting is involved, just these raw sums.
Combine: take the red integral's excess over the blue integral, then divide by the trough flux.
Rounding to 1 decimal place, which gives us 1.2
